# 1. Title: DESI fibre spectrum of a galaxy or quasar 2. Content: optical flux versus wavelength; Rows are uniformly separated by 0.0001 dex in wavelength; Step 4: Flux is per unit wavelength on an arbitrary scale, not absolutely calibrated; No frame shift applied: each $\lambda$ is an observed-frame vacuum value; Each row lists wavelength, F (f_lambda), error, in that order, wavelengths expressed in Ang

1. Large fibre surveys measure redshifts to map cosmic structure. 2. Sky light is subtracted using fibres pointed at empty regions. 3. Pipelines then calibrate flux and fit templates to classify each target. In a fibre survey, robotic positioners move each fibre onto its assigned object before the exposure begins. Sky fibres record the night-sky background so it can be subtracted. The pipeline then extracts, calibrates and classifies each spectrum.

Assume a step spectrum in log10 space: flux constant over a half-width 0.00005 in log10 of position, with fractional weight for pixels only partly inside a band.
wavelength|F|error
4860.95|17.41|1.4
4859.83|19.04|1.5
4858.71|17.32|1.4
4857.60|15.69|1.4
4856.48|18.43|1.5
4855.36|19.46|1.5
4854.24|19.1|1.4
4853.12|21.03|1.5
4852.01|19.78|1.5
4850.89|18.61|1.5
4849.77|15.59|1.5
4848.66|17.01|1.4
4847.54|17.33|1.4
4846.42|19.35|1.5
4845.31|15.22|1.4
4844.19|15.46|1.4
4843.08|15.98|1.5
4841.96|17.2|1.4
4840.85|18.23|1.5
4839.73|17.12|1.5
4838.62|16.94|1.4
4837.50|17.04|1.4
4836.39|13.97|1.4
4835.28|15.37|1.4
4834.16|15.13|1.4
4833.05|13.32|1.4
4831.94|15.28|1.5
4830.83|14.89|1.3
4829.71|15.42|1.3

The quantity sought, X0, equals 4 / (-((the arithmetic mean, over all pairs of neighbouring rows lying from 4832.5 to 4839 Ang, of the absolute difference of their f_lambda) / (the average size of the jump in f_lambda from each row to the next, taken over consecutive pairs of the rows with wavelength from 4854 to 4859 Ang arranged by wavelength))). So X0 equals -4.4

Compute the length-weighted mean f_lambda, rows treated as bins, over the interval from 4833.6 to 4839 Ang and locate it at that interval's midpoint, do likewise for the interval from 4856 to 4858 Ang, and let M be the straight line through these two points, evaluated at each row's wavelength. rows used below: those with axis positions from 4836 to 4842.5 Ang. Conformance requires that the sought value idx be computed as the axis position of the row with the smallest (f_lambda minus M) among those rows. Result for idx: 4836.39 Ang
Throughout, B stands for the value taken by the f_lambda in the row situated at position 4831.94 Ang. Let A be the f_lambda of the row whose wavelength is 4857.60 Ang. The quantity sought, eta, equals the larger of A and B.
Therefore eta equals 15.7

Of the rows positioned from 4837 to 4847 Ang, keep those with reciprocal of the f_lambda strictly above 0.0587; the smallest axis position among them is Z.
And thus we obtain 4838.62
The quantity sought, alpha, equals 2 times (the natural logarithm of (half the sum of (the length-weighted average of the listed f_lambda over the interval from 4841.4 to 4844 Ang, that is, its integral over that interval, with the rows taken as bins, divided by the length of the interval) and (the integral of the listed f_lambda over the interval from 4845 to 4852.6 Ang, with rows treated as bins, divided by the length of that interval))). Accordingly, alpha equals 5.67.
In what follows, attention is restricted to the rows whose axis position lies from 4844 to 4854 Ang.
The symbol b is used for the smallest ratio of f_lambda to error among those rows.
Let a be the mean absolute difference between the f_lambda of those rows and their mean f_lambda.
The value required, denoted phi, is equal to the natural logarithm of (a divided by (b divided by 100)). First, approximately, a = 1.8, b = 10.4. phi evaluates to 2.83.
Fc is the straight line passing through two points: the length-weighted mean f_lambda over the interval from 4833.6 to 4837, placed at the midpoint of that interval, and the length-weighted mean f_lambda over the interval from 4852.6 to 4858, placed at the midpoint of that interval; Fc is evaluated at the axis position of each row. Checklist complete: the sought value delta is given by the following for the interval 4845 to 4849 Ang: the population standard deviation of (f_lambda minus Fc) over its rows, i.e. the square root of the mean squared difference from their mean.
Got 1.4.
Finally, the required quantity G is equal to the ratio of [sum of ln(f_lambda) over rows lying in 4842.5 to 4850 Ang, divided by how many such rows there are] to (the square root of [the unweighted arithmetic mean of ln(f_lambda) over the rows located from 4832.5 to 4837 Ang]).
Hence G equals 1.72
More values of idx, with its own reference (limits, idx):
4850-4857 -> 4856.48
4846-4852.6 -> 4849.77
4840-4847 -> 4845.31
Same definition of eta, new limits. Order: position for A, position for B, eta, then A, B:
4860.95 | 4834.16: 17.4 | 17.41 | 15.13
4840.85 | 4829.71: 18.2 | 18.23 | 15.42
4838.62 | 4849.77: 16.9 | 16.94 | 15.59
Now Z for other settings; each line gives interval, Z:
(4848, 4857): 4848.66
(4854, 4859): 4857.60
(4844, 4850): 4844.19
